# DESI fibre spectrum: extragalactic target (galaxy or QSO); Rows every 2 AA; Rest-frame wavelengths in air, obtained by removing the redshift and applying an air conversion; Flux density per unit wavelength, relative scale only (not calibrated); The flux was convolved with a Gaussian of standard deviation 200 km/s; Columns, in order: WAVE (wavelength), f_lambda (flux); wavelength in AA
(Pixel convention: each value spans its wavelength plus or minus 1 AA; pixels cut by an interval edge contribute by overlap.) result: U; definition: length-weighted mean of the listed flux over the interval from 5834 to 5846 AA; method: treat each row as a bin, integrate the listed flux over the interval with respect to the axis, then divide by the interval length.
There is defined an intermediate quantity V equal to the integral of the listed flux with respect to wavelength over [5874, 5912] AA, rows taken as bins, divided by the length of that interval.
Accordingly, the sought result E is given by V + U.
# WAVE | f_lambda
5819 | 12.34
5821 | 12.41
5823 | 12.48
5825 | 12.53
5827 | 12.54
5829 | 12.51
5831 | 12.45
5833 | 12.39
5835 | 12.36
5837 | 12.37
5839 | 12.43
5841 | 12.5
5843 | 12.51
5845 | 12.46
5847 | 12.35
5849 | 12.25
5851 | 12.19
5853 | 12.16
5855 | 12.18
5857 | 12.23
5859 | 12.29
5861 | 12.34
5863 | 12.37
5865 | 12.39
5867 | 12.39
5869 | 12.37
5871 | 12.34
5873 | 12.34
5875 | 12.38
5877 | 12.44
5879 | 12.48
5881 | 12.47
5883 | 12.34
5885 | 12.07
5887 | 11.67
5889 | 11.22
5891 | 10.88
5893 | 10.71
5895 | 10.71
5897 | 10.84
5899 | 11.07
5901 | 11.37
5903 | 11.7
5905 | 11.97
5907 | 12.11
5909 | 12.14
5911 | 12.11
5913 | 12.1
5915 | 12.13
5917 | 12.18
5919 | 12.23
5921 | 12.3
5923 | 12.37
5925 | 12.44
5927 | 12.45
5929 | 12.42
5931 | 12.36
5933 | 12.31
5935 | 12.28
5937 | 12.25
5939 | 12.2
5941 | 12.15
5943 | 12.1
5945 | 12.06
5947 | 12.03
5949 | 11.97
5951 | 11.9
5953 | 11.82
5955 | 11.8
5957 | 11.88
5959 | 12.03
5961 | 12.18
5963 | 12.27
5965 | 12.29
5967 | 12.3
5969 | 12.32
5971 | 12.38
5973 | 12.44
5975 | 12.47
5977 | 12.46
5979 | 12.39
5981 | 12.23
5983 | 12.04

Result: 24.2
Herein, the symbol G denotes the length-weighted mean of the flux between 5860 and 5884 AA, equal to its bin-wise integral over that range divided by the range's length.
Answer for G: 12.4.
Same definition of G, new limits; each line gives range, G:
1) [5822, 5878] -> 12.4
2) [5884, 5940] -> 11.9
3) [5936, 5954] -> 12.1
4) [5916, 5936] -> 12.3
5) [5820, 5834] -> 12.5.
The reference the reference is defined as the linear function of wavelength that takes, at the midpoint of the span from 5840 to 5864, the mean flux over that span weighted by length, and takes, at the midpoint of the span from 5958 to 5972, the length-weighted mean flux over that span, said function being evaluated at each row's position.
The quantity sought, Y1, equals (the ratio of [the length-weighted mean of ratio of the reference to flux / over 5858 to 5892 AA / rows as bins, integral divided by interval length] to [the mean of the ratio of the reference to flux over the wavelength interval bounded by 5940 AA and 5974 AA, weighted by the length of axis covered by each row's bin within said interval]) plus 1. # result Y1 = 2.00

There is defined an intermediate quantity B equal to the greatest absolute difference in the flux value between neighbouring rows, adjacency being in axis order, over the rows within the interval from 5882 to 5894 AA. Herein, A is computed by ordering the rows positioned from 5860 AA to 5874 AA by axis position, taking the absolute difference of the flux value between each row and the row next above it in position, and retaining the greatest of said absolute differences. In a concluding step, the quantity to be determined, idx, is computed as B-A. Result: 0.4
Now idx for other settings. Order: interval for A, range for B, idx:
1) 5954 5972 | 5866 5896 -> 0.3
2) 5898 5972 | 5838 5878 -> -0.2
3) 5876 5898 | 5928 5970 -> -0.3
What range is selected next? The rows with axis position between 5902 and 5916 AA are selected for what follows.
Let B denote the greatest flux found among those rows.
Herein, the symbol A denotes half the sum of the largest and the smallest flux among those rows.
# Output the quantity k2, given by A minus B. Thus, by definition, -0.22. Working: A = 11.9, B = 12.14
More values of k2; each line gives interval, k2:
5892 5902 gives -0.33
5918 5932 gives -0.11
